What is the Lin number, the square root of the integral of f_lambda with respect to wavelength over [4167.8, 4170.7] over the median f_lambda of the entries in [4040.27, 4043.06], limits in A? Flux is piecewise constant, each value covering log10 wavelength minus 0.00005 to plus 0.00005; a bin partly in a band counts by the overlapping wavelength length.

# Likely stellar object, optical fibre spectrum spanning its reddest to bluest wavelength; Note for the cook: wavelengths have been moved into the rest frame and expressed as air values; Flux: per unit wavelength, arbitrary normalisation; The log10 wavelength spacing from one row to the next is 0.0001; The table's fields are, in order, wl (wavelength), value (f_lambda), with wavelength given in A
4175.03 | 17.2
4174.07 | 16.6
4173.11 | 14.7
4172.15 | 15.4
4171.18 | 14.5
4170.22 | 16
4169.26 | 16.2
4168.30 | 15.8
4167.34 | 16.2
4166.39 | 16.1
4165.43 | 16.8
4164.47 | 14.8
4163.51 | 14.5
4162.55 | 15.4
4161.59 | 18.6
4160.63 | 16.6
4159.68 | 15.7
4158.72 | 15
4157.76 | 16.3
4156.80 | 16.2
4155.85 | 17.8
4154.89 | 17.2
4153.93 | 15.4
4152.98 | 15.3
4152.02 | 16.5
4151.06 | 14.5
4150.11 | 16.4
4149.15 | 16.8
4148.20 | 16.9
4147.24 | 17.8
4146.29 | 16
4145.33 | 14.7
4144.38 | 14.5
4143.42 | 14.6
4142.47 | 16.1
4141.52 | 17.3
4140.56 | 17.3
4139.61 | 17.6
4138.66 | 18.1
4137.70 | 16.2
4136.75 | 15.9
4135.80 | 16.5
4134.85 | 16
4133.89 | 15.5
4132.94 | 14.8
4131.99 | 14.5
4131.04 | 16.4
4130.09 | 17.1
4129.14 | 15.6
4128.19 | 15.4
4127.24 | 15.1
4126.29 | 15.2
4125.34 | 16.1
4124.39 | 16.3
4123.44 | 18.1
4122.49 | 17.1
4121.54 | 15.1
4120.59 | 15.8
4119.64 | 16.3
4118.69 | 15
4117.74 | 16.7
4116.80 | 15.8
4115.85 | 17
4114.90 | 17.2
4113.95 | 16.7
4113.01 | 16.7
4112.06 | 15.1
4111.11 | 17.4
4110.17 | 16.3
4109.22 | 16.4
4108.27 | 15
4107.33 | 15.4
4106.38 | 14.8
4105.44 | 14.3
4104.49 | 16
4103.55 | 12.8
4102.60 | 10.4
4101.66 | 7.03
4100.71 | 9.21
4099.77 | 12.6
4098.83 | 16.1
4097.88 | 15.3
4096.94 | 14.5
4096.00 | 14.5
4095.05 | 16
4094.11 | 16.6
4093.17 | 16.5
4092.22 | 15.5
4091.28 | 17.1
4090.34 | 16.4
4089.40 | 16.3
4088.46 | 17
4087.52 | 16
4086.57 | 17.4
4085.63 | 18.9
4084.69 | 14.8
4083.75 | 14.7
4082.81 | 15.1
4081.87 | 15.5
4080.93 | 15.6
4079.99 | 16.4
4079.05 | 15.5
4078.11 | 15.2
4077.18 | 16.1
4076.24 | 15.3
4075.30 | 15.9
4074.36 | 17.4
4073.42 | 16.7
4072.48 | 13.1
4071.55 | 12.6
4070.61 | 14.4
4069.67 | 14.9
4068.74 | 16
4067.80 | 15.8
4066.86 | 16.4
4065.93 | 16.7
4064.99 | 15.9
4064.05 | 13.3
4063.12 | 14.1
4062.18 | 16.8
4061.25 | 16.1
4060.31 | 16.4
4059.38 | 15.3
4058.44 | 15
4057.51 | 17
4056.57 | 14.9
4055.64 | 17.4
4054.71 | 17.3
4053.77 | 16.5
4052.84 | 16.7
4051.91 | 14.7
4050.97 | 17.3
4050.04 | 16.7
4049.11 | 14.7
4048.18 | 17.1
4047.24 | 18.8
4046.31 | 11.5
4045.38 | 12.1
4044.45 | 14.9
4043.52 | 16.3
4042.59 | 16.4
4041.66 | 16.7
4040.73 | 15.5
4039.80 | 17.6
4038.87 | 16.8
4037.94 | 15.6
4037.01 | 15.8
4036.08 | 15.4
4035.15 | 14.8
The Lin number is 1.68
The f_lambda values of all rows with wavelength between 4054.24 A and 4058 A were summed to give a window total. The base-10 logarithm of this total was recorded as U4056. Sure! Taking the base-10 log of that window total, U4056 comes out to 1.823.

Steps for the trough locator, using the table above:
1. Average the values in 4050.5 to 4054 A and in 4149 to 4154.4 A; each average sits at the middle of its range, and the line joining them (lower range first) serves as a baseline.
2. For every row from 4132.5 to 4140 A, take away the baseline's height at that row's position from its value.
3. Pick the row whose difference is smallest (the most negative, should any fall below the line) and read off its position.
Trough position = 4132.94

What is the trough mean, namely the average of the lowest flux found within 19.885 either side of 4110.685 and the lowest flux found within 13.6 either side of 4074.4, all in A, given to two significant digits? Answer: 9.8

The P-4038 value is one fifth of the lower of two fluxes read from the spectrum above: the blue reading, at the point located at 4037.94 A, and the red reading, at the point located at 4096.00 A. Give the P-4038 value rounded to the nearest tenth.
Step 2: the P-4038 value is 2.9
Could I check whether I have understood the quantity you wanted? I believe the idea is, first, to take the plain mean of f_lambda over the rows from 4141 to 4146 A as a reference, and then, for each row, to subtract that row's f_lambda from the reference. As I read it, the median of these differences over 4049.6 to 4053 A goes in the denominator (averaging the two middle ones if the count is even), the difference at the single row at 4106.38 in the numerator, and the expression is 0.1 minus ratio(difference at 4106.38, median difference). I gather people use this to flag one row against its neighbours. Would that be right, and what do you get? 1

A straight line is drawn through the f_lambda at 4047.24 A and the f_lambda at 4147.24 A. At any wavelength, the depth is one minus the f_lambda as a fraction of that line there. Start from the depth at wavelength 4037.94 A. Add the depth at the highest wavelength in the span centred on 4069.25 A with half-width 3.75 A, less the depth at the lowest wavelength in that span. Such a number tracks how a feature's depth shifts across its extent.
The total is 0.37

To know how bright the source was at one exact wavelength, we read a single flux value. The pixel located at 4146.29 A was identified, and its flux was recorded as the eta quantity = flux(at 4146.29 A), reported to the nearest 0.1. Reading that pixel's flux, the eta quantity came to 16.0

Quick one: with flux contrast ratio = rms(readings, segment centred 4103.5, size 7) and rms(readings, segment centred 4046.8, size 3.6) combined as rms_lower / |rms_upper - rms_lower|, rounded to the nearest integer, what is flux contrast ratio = 6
